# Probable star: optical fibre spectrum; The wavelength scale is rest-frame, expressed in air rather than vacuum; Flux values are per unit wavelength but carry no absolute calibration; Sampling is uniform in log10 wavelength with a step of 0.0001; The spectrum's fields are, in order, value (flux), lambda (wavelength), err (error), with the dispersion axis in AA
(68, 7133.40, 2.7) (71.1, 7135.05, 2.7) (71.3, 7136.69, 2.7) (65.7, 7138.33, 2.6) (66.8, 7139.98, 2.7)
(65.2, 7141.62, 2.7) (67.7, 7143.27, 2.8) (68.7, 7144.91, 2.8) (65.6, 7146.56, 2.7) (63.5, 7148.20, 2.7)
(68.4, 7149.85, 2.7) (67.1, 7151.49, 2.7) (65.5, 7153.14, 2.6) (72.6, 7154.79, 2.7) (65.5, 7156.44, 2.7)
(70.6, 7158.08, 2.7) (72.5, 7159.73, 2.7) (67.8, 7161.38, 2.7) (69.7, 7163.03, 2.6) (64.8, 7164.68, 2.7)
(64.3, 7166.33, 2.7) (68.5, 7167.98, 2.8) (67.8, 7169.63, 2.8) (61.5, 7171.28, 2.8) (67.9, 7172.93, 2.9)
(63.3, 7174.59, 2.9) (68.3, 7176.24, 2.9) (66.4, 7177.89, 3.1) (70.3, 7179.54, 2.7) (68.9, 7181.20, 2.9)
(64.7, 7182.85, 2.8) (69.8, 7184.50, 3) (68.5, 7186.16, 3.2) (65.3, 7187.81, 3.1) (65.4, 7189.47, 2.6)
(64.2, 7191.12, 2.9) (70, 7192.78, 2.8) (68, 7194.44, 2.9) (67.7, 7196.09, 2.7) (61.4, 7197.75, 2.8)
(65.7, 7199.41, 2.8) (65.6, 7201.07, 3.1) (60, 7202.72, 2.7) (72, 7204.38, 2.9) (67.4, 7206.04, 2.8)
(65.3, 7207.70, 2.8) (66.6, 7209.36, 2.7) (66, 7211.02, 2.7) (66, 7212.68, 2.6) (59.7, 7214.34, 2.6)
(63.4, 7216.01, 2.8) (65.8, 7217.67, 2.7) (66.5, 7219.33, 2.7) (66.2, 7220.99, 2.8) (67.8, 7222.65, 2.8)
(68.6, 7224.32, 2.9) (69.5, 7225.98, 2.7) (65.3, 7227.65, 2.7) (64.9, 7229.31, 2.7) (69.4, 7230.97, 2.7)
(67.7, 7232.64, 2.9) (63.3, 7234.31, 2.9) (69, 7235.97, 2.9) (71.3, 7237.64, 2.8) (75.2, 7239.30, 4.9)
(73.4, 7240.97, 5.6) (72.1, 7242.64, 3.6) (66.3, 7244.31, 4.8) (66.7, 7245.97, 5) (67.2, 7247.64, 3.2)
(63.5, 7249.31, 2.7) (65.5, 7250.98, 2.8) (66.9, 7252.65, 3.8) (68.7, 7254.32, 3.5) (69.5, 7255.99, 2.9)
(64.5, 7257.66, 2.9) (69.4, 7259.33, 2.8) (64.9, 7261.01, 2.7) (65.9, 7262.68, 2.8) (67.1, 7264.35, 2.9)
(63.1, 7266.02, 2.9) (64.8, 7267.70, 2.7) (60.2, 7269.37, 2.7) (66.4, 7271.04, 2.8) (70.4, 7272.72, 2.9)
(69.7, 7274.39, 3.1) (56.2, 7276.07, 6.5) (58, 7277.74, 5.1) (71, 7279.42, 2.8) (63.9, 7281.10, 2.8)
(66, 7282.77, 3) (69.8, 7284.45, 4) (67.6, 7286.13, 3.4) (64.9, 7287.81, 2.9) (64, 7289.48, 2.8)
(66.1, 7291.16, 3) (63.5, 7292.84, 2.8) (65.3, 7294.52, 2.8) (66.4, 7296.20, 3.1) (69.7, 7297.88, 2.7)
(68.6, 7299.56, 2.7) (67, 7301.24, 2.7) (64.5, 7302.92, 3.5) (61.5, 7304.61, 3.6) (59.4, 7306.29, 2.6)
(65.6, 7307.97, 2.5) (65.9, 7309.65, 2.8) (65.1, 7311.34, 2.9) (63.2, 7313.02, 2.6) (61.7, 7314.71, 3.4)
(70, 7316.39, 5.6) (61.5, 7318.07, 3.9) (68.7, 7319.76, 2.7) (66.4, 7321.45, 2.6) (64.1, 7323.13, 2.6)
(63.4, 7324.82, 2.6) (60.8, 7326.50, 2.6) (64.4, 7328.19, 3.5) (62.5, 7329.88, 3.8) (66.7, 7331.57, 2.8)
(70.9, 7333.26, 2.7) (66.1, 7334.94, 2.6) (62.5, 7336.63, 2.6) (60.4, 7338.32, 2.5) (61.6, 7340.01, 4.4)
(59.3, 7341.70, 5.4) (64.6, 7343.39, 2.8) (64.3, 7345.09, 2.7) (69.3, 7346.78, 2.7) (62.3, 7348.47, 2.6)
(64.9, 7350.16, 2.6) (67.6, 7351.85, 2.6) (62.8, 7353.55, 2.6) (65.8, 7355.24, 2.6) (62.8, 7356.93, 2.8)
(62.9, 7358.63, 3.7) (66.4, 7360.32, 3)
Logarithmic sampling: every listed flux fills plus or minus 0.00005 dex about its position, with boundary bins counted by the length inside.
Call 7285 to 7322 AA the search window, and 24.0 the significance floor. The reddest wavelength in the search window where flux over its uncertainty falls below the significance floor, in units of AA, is 7318.07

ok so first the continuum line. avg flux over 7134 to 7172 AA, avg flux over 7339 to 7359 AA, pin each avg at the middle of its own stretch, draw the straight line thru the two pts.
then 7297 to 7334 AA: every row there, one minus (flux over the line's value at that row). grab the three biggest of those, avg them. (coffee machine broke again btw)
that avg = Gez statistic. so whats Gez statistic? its 0.063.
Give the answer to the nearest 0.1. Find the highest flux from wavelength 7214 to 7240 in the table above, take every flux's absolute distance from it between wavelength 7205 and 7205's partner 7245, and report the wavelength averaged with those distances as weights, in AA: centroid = 7222.4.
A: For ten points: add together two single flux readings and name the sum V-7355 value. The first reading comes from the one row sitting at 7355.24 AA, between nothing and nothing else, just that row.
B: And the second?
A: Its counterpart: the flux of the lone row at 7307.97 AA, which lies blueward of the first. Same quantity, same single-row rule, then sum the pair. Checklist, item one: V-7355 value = 131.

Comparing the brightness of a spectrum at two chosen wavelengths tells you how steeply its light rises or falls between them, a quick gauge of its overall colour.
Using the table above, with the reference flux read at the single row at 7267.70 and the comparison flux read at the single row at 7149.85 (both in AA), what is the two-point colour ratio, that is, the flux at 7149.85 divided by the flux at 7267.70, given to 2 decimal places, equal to 1.06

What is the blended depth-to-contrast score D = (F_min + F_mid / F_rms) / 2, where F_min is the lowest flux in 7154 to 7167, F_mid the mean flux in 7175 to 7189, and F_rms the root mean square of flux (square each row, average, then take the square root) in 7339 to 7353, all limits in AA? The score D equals 32.7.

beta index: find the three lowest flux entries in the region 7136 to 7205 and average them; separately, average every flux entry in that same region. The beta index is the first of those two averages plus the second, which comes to 128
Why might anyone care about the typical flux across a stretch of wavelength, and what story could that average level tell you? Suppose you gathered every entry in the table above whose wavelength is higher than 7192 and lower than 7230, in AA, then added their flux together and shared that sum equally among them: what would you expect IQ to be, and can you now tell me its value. 66.1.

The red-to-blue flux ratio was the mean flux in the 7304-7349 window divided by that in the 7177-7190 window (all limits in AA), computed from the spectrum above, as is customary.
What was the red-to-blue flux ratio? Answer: 0.95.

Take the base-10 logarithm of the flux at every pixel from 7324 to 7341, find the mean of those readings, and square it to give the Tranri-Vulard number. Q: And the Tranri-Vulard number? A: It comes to 3.26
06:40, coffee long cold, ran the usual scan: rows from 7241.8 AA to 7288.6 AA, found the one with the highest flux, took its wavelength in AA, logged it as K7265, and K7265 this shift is 7242.64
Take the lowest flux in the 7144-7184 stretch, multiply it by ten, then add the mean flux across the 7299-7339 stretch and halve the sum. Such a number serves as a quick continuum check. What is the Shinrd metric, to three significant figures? 340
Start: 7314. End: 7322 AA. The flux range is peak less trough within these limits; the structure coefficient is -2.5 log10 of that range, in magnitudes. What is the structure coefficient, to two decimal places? -2.32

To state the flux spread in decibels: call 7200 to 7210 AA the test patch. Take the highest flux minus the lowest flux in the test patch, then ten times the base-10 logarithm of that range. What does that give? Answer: 10.79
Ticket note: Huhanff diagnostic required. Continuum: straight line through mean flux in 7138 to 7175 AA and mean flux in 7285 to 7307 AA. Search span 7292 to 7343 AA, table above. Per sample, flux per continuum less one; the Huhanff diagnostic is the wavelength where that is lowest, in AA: 7306.29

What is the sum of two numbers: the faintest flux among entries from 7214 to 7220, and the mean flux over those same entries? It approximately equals 124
